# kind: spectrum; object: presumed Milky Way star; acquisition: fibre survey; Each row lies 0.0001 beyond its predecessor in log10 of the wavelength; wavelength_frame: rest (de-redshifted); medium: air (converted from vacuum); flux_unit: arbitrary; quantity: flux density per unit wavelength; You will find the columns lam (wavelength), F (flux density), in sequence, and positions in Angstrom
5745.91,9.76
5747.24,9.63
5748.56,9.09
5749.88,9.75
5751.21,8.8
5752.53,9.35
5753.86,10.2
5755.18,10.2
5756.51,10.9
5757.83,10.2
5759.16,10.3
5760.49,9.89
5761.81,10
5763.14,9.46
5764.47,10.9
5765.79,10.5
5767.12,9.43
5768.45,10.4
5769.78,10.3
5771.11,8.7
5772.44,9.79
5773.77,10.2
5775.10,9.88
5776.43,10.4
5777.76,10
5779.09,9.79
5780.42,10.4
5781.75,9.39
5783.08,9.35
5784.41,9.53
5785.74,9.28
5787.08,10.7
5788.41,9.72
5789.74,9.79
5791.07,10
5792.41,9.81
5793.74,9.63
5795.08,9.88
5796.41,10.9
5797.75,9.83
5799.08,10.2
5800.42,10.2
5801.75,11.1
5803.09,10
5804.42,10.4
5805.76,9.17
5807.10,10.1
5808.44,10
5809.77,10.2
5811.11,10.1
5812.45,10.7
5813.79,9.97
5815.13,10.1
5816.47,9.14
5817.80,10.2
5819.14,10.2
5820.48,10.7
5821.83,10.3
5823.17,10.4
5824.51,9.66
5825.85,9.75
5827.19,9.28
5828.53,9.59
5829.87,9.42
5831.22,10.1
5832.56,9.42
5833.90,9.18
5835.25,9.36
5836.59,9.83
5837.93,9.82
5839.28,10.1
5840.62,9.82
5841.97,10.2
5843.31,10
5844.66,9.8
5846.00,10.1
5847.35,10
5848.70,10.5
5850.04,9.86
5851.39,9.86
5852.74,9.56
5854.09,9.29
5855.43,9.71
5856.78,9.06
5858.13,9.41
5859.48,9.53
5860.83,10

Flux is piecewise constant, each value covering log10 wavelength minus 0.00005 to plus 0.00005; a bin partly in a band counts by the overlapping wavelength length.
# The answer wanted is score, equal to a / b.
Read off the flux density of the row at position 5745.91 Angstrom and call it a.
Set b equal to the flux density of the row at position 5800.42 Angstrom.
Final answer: 0.96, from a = 9.76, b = 10.2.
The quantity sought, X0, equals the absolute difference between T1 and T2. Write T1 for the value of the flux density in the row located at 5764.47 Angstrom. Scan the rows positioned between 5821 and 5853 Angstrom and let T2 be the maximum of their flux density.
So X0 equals 0.4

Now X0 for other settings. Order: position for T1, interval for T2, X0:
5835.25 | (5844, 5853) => 1.1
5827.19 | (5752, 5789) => 1.6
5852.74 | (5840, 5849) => 0.9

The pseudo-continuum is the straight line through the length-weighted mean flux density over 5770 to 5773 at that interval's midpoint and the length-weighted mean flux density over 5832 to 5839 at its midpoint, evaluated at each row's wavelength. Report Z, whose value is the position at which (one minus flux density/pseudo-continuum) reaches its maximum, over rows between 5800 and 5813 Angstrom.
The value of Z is 5805.76 Angstrom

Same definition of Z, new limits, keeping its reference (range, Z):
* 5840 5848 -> 5844.66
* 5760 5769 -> 5767.12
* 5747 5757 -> 5751.21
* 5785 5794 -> 5785.74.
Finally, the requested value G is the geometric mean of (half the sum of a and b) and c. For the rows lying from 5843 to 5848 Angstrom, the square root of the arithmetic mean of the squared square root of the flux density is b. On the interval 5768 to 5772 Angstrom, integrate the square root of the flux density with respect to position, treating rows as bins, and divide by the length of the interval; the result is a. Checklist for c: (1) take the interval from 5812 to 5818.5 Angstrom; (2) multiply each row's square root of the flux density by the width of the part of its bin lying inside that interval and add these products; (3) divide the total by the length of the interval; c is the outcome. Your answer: 3.15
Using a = 3.12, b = 3.16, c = 3.16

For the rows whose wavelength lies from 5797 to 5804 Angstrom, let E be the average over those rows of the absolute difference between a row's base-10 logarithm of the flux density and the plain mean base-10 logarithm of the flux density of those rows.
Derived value 0.014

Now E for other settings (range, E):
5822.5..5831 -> 0.012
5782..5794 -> 0.012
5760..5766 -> 0.019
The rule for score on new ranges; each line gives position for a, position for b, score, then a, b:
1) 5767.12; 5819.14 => 0.92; 9.43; 10.2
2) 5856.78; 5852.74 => 0.95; 9.06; 9.56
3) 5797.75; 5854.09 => 1.06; 9.83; 9.29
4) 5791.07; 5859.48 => 1.05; 10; 9.53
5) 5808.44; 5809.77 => 0.98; 10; 10.2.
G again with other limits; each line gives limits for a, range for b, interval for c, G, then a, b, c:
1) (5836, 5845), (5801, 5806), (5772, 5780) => 3.17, 3.15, 3.19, 3.17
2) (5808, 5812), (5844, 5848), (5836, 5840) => 3.16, 3.19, 3.16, 3.15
